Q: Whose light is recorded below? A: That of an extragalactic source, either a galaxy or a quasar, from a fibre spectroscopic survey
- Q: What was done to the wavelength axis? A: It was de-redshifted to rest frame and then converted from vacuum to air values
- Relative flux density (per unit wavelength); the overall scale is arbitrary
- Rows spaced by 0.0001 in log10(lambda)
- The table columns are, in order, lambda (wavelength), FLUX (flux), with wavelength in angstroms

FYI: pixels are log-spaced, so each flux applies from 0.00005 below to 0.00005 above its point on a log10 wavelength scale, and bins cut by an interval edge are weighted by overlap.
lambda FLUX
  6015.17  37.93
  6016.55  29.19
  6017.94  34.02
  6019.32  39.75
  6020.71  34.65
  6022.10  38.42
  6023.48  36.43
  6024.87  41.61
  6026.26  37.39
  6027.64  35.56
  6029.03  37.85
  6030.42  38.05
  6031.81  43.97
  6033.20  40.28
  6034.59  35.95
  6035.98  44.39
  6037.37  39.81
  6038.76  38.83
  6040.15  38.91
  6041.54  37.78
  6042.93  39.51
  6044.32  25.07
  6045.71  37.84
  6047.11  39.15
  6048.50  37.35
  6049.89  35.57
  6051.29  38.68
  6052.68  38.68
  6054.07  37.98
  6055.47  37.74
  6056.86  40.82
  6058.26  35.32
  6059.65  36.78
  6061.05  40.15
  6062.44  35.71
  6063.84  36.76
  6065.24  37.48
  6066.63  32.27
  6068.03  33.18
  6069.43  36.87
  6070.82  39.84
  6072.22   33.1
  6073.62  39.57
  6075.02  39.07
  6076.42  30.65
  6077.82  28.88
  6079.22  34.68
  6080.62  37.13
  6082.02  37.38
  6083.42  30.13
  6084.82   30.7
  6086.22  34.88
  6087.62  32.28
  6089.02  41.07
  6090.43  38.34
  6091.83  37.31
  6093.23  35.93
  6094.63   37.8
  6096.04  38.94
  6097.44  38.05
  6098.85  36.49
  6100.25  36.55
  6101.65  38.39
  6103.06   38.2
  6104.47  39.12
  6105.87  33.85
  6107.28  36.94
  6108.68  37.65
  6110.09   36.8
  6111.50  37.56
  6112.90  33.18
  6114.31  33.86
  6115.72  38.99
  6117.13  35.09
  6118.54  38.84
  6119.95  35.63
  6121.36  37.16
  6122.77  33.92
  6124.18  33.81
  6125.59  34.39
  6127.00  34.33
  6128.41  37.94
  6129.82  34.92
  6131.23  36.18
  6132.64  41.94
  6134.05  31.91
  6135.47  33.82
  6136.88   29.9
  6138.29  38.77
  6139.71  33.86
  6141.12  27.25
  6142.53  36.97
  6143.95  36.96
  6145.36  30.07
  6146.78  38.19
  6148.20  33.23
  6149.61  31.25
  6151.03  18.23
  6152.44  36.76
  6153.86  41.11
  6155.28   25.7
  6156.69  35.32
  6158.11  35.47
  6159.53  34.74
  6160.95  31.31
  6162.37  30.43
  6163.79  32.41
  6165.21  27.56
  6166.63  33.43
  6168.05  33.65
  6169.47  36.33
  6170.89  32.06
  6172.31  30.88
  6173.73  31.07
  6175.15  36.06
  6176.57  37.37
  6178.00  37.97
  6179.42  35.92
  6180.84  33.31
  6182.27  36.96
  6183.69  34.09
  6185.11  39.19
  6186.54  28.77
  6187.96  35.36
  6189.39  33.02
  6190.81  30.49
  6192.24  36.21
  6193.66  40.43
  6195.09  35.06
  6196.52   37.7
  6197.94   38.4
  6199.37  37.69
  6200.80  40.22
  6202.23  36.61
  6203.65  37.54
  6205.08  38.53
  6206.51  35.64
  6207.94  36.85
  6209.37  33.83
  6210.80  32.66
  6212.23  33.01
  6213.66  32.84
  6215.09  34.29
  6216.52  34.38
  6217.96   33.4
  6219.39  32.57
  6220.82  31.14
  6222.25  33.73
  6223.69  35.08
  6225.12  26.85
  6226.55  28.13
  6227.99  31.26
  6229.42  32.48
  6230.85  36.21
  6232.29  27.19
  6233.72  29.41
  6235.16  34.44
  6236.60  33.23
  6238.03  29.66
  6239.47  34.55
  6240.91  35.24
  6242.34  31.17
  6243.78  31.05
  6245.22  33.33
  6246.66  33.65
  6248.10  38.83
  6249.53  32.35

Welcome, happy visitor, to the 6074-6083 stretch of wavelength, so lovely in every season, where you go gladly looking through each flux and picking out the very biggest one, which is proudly 39.07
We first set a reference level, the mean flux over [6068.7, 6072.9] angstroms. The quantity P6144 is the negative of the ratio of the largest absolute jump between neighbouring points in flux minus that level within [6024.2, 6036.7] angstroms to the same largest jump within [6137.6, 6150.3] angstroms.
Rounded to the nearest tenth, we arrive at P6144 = -0.9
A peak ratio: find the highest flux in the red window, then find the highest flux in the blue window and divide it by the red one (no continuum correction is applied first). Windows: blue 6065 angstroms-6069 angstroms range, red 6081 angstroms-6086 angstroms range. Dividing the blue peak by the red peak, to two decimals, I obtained 1.00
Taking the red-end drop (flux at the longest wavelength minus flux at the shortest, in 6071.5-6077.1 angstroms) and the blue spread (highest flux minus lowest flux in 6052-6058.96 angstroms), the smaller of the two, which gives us -2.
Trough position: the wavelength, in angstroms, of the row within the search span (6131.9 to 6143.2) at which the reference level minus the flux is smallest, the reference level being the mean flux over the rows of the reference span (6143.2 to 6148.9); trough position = 6132.64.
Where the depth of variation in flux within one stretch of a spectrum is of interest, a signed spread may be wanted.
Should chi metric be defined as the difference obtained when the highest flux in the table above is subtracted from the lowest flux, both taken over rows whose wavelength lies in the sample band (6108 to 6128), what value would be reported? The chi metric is -6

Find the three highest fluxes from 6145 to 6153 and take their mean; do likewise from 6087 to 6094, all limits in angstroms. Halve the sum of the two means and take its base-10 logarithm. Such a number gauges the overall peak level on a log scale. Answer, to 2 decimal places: 1.57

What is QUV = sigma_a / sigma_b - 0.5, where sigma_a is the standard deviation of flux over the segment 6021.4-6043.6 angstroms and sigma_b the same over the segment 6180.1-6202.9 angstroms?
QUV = 0.27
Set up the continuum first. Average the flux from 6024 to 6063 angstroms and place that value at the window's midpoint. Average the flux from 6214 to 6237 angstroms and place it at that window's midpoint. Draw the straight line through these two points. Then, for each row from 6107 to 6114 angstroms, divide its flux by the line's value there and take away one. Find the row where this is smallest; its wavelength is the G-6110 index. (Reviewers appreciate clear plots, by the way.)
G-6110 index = 6112.90 angstroms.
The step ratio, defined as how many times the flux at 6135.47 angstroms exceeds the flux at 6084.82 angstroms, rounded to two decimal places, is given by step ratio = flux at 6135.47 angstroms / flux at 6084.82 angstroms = 1.10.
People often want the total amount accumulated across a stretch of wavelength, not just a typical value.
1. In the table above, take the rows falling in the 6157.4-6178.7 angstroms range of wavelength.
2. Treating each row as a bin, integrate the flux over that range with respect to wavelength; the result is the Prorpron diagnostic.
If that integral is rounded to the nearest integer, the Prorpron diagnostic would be 711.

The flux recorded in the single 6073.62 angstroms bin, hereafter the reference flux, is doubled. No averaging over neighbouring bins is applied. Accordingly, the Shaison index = 79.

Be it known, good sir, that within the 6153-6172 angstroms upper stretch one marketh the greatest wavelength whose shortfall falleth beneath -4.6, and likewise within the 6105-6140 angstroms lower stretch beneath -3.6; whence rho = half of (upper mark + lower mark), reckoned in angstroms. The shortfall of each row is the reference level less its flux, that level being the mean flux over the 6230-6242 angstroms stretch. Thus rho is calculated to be 6146.1 angstroms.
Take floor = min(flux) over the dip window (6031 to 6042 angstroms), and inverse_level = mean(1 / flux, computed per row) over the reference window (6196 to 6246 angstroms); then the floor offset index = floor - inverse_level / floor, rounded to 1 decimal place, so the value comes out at 35.9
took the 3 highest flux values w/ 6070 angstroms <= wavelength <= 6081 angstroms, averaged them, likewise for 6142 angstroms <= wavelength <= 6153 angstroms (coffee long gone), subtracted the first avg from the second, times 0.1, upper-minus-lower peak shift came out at -0.2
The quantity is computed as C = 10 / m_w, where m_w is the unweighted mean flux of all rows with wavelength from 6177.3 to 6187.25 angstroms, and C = 0.284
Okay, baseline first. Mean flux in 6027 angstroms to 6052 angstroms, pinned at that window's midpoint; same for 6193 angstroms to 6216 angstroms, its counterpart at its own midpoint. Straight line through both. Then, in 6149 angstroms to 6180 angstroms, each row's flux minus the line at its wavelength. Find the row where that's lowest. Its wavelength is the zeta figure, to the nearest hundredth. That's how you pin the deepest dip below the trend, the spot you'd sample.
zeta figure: 6151.03 angstroms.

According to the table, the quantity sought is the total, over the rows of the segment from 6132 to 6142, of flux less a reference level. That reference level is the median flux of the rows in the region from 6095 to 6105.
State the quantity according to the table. -30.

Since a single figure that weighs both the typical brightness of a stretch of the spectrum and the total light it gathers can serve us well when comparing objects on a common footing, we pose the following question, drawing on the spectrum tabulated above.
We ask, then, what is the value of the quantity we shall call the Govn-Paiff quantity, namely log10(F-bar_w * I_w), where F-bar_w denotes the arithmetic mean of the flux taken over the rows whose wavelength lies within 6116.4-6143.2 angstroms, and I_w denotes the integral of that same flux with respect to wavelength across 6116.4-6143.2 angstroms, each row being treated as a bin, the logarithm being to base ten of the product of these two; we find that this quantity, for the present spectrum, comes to 4.52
